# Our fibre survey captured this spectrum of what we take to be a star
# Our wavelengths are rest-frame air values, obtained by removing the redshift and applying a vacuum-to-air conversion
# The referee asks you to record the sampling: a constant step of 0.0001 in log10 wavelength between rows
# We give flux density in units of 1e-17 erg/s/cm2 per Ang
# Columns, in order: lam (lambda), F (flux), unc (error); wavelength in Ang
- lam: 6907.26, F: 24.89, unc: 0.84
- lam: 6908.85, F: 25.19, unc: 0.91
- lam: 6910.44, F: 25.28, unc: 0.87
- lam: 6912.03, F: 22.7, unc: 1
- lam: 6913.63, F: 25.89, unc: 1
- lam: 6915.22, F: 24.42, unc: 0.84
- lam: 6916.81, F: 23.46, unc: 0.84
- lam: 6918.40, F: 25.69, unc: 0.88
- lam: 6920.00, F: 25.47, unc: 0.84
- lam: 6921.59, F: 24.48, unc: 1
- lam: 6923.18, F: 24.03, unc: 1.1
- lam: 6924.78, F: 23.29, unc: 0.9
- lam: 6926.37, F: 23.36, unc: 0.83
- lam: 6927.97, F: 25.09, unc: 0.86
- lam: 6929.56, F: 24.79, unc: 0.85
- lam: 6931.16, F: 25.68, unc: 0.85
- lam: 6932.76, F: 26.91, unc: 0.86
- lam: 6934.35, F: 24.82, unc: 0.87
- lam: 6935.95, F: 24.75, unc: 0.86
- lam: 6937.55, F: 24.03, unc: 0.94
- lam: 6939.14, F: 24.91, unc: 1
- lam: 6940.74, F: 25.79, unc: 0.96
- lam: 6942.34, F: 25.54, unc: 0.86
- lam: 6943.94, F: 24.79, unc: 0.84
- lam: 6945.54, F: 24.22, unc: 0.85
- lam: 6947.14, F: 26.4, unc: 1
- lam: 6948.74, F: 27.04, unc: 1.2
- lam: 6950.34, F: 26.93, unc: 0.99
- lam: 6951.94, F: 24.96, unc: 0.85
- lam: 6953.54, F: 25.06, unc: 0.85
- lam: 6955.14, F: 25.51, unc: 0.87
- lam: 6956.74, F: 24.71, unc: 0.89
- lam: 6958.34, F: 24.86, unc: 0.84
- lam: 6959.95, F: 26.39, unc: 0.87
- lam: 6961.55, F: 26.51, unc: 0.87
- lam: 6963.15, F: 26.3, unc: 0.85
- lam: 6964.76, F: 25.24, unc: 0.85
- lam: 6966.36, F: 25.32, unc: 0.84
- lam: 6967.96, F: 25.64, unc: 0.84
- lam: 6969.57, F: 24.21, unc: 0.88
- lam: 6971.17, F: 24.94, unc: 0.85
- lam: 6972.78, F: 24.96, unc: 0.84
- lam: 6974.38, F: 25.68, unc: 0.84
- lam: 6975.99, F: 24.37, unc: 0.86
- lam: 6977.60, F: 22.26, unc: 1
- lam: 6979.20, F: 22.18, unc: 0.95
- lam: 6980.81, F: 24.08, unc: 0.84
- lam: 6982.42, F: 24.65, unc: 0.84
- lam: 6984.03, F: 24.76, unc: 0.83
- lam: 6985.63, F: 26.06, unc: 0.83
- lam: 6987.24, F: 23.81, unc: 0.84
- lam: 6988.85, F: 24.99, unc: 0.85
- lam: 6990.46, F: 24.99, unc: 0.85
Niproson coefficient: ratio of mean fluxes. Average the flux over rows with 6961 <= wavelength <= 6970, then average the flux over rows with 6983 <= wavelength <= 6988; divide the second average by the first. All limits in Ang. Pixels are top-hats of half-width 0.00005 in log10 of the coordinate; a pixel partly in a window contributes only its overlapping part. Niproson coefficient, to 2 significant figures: 0.97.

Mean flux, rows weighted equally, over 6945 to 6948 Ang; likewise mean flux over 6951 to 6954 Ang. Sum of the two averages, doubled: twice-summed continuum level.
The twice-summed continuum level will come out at 101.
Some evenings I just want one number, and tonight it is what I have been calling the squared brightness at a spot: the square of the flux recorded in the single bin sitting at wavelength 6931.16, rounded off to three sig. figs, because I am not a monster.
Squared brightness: 659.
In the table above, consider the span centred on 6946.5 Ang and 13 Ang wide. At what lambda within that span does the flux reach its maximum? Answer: 6948.74 Ang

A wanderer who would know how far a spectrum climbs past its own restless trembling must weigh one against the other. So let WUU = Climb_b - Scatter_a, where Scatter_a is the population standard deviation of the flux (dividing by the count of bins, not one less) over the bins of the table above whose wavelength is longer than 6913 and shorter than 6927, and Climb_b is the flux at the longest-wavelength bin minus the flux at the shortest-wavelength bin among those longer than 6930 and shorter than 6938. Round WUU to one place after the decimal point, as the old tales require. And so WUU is -2.6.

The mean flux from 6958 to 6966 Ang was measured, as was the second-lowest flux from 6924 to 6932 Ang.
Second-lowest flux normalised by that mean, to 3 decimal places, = 0.903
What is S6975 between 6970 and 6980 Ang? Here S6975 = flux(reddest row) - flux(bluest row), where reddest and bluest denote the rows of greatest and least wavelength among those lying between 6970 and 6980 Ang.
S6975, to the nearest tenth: -2.8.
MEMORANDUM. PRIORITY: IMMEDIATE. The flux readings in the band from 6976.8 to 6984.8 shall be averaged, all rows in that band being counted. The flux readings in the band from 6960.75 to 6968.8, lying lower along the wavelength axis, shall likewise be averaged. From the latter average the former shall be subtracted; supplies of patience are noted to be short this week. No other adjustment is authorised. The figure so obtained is 2.2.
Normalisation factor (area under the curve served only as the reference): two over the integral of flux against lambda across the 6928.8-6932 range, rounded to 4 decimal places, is 0.0248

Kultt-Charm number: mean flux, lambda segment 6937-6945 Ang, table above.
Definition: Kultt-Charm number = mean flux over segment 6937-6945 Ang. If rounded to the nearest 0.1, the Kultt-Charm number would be 25.0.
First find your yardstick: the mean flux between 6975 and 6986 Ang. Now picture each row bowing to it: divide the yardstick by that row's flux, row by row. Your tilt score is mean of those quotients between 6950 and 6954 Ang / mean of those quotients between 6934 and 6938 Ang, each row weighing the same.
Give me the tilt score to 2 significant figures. 0.96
